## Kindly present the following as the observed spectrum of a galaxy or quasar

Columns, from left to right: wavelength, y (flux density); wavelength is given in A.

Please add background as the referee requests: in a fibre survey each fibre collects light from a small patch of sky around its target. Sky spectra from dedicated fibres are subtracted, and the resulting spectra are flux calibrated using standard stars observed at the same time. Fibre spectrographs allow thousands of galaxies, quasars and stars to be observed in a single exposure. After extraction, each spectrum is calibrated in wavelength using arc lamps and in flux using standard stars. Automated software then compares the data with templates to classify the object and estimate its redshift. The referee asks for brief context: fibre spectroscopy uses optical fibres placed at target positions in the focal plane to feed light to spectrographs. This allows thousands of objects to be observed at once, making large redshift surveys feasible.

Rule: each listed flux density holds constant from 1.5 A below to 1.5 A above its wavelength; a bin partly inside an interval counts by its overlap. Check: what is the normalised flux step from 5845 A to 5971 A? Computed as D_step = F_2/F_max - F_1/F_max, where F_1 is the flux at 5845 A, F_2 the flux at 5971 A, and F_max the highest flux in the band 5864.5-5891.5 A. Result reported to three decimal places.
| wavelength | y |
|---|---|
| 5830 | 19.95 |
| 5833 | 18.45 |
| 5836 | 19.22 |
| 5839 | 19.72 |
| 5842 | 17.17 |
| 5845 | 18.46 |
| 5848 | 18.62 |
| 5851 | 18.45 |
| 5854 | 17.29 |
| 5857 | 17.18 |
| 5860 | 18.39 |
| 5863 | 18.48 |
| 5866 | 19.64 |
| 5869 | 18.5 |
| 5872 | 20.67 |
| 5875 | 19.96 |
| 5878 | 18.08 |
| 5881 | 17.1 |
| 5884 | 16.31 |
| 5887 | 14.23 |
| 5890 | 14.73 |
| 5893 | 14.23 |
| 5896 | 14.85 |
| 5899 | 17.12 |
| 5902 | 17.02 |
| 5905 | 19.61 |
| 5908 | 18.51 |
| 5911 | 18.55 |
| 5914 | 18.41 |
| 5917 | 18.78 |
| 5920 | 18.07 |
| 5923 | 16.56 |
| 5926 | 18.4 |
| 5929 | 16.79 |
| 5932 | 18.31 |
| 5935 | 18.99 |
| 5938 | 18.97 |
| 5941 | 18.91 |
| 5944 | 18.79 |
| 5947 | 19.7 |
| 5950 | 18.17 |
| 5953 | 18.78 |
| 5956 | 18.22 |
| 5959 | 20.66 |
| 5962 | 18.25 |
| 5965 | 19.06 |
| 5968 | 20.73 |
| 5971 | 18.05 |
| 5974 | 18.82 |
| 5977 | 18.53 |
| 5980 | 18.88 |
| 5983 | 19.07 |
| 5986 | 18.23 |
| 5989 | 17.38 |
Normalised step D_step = -0.020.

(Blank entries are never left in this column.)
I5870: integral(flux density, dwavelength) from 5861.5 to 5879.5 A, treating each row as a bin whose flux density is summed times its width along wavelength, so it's 346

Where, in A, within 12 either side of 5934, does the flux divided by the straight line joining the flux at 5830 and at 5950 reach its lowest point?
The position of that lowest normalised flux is 5923 A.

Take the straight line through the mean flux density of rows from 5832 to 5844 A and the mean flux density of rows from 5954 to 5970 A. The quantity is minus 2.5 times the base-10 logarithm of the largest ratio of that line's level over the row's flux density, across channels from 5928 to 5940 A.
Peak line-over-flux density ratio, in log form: -0.14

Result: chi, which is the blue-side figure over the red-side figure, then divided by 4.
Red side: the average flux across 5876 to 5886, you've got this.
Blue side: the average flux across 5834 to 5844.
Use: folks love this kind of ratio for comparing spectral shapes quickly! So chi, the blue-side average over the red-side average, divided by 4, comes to 0.272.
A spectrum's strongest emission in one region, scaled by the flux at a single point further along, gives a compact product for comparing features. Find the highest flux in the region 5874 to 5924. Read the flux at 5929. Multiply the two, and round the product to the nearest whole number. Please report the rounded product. 335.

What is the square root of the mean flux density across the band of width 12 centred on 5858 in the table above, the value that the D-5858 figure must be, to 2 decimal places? 4.22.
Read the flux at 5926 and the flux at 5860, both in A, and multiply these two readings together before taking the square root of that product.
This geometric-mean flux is 18.4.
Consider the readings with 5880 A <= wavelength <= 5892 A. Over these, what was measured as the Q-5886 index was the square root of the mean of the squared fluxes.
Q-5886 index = 15.6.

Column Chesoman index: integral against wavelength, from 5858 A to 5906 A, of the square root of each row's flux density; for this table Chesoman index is 200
